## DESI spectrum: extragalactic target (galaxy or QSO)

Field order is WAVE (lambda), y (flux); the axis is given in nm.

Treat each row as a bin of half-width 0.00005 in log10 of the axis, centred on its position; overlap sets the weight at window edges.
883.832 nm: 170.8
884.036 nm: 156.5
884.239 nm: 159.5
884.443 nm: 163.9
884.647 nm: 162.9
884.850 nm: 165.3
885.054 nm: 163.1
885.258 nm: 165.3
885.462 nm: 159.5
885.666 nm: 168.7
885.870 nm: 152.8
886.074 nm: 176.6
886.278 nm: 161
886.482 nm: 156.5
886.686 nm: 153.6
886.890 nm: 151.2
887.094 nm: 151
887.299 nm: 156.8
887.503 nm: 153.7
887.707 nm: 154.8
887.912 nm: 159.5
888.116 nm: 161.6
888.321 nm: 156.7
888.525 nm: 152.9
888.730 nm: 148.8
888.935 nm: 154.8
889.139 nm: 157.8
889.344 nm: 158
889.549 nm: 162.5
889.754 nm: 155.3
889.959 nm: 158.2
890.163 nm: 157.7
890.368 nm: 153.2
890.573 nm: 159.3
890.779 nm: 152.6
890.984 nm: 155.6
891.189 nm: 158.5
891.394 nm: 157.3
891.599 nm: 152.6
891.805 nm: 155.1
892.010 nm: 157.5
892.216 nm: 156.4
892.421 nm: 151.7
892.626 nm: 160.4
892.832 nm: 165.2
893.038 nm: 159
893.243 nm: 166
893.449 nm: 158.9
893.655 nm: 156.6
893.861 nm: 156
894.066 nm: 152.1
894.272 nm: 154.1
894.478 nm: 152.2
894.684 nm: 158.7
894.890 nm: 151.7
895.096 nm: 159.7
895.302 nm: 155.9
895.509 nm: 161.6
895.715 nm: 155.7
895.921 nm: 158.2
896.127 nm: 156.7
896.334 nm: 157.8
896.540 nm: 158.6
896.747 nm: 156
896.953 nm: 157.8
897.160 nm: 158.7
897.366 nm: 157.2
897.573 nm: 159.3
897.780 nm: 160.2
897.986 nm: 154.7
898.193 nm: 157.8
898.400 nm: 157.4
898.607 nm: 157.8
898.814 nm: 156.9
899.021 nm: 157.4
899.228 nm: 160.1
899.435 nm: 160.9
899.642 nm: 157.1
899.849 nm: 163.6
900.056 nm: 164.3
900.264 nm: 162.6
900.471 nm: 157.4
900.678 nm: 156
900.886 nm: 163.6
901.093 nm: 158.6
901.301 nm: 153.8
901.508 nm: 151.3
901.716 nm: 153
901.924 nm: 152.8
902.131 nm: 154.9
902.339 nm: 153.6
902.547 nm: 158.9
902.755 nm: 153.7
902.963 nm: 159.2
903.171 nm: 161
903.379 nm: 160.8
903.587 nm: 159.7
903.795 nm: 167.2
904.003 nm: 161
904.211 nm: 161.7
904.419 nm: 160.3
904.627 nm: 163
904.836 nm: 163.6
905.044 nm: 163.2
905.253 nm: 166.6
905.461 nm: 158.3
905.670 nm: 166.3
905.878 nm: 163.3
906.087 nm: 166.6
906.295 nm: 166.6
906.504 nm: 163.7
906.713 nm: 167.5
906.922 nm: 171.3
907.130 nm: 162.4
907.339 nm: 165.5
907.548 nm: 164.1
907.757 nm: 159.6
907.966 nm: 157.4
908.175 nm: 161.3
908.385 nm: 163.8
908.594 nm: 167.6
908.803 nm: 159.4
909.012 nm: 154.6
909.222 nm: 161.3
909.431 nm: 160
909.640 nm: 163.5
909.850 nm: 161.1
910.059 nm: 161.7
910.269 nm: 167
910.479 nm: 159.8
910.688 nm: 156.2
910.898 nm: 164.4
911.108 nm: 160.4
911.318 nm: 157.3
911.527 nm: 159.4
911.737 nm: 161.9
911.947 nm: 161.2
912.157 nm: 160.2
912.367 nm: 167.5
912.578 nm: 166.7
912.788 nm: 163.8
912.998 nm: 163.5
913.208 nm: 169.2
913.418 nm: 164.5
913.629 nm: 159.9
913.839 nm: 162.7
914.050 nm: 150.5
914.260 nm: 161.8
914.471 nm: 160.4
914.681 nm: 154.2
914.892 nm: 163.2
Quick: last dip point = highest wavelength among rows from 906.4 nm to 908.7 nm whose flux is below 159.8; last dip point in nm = 907.966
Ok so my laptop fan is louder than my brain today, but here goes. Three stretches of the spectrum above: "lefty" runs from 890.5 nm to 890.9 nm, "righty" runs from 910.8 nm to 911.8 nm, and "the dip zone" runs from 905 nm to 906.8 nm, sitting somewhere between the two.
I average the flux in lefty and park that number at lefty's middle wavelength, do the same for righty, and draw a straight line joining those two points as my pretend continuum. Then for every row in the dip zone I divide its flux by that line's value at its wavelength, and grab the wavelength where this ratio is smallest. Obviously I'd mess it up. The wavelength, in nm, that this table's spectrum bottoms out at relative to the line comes 905.461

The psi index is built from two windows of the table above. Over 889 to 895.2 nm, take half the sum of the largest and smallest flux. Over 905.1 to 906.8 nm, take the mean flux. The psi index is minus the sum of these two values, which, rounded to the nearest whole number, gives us -324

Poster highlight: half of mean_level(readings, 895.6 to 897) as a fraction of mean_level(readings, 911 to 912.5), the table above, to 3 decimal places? 0.488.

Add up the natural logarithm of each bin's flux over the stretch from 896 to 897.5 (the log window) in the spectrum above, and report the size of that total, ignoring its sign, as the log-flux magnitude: 35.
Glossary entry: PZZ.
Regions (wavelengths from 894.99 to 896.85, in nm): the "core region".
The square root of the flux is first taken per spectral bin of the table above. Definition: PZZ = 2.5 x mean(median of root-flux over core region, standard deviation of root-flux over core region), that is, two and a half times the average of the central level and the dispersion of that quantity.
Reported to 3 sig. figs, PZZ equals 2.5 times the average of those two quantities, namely 15.8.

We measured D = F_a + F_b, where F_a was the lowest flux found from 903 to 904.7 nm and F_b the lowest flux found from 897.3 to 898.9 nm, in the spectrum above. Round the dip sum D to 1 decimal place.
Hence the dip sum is 314.4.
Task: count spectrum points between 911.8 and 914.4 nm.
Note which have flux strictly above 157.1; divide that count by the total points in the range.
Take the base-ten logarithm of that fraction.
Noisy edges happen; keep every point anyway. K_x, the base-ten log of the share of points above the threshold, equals 0.0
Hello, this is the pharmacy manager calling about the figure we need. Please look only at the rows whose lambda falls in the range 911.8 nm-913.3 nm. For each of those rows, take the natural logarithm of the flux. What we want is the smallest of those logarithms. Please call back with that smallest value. 5.08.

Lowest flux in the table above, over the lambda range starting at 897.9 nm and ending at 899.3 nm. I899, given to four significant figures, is 154.7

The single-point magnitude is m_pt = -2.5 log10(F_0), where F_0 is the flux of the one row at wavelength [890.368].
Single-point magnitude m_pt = -5.46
